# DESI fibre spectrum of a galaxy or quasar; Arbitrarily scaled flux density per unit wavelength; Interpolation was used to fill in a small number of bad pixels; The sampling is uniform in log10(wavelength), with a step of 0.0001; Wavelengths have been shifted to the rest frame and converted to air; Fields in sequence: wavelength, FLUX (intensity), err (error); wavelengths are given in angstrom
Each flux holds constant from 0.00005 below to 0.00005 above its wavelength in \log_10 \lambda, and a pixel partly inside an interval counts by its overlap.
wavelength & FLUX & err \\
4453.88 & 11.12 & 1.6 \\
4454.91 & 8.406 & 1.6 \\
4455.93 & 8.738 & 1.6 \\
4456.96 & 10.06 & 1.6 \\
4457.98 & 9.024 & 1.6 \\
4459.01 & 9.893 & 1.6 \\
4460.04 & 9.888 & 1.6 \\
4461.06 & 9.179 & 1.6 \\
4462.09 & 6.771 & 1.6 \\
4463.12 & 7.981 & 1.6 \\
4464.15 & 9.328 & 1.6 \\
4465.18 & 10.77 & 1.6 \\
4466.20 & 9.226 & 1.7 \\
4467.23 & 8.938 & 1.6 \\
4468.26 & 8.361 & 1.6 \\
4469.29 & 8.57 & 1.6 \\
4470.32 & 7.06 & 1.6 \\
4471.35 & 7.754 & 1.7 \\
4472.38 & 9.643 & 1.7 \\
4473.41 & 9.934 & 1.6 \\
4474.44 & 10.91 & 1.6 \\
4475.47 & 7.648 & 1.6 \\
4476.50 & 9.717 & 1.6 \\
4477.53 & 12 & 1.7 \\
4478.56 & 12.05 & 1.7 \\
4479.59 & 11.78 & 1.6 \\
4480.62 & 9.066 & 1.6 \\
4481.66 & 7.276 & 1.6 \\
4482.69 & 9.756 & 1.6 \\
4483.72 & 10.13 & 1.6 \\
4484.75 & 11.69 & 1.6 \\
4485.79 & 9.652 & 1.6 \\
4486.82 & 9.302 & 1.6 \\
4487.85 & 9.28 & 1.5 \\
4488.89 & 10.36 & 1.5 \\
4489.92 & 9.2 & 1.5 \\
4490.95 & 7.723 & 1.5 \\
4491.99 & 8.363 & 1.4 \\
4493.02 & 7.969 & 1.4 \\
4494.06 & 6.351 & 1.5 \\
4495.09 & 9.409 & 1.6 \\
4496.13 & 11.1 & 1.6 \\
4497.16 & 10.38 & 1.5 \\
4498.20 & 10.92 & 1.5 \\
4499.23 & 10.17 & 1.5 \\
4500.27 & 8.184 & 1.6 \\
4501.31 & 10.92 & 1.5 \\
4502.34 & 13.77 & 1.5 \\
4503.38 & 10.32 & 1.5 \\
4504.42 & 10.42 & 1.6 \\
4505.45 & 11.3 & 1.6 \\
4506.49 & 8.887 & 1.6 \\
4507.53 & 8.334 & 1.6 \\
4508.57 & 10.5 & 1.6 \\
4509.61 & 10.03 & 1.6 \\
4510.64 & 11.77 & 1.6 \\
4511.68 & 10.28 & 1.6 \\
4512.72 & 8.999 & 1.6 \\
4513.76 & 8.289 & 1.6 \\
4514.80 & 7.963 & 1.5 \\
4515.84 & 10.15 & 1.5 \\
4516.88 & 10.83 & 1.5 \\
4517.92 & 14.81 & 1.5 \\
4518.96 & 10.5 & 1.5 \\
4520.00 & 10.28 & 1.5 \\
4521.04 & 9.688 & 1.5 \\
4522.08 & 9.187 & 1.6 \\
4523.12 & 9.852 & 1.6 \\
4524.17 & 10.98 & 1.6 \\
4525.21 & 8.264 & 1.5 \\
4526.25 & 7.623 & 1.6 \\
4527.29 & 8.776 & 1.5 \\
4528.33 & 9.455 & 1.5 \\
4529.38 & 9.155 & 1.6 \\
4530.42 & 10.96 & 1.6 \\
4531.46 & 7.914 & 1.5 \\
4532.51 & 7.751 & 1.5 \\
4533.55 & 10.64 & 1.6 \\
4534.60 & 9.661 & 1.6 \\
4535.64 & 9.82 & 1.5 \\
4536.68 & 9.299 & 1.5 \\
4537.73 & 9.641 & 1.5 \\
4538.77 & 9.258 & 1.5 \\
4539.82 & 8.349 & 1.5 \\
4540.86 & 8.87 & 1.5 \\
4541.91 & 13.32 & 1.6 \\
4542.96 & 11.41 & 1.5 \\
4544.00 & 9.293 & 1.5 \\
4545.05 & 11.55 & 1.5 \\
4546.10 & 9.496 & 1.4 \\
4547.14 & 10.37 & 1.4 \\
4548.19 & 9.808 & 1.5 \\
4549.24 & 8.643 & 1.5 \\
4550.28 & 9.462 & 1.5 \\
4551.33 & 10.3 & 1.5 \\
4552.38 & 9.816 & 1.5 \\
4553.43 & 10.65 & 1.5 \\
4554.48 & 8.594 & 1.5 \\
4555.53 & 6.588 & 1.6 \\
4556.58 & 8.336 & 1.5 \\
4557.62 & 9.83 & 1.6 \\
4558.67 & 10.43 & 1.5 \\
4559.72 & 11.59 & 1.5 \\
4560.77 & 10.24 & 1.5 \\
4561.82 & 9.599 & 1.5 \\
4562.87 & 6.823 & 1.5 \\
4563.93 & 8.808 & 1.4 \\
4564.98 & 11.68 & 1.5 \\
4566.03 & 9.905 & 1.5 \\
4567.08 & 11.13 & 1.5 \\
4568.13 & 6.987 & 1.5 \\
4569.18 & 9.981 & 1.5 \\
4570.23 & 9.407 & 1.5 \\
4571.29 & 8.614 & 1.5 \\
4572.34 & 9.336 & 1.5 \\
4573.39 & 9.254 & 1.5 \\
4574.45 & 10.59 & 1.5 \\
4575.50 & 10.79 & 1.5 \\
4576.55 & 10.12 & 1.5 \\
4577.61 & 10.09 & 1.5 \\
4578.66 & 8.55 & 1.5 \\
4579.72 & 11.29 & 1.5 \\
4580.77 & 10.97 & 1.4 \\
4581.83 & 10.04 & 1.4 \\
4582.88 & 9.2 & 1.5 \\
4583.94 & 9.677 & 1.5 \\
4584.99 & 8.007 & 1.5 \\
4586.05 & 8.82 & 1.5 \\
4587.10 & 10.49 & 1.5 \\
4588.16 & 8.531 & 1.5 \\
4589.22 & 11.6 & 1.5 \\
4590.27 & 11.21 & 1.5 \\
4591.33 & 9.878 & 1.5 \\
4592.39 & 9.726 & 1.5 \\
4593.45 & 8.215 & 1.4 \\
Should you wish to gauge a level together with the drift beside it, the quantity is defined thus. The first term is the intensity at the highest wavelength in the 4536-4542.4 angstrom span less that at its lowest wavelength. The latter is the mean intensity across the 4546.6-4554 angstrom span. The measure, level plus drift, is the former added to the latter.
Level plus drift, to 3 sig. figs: 13.9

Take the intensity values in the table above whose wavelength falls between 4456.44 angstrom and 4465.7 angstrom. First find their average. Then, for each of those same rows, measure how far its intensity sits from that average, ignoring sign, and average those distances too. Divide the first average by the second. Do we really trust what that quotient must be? 11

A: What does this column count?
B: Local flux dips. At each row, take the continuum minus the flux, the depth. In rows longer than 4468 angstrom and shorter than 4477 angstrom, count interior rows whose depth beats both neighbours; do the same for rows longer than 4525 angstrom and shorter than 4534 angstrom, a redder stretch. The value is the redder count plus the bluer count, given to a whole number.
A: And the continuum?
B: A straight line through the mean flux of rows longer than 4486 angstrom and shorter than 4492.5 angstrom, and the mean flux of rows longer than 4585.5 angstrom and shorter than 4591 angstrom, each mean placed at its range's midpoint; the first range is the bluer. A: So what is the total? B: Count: 5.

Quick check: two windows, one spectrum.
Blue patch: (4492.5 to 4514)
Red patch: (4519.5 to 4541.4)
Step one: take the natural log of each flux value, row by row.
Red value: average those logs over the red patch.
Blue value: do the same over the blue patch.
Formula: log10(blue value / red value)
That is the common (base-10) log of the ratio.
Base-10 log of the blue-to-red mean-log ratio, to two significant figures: 0.011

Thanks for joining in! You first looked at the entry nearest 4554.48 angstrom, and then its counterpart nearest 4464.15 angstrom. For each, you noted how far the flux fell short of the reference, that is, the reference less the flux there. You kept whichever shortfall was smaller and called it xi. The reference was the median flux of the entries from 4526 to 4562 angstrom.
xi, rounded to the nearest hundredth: 0.27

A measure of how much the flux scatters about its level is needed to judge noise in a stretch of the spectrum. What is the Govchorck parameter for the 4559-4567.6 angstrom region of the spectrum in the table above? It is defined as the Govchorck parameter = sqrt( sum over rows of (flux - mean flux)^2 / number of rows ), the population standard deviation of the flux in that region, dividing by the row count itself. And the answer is 1.52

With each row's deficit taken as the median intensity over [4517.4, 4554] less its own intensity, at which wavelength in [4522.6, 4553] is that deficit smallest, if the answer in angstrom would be 4541.91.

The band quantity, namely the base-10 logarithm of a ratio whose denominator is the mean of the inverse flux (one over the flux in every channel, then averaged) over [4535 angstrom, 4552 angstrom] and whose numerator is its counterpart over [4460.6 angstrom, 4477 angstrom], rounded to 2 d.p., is 0.05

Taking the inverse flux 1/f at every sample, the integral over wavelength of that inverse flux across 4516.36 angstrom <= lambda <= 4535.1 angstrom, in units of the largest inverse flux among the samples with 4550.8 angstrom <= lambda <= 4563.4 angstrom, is 13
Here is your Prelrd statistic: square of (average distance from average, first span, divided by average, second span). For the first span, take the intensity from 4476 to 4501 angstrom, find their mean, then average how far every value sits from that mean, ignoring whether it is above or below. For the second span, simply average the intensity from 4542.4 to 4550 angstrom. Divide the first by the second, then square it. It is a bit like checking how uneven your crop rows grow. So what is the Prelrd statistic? 0.0137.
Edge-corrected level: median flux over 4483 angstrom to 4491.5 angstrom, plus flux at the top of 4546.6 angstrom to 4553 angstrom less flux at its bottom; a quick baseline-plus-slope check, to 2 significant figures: 8.9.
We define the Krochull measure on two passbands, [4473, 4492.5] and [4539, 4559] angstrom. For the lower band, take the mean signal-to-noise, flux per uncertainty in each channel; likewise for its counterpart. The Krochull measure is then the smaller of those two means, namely 6.19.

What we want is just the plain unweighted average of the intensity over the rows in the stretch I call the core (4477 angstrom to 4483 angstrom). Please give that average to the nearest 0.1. 10.3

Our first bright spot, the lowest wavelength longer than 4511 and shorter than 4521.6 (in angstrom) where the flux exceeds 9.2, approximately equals 4511.68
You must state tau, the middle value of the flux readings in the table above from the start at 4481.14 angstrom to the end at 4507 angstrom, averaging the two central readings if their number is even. 9.8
